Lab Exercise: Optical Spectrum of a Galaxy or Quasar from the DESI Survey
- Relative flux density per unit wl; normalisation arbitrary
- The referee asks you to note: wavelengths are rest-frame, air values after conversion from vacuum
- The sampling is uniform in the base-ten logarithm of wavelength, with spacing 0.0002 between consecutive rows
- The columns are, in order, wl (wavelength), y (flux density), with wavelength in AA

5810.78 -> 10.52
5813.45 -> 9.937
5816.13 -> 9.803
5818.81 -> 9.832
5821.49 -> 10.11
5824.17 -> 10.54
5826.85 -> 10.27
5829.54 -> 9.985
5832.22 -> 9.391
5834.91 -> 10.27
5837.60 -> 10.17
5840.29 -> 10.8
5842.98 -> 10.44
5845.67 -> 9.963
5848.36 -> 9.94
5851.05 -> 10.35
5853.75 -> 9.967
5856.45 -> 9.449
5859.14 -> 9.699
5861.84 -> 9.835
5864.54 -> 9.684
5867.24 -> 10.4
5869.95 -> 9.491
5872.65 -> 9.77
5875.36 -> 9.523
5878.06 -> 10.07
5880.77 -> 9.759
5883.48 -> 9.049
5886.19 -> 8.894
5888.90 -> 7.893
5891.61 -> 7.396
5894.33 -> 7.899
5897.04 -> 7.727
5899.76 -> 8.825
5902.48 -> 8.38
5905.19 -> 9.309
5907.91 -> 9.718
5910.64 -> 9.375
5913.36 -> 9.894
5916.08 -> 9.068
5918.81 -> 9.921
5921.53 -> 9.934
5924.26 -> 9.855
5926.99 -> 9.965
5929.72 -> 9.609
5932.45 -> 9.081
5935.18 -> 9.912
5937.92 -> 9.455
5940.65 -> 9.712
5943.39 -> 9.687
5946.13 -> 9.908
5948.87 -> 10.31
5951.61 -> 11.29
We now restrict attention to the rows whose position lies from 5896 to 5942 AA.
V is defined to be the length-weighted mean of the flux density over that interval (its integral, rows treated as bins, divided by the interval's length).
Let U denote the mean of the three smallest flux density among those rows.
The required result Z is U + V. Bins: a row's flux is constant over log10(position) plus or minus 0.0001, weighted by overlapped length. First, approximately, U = 8.3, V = 9.4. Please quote 17.7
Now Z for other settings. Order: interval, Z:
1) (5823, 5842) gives 20.1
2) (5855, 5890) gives 18.1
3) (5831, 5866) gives 19.5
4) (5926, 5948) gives 19.1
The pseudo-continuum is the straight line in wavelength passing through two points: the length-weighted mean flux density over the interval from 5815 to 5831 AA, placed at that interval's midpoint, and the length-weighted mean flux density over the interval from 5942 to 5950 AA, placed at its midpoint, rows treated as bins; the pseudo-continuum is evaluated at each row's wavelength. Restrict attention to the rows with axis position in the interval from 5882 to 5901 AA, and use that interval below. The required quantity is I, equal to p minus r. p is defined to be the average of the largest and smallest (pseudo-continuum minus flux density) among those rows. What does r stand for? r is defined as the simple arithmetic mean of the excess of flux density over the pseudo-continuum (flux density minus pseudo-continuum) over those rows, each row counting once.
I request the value 3.6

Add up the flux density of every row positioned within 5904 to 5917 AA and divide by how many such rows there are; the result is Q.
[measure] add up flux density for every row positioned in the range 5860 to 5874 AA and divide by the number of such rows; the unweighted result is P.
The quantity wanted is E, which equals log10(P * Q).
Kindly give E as 1.97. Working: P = 9.8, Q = 9.5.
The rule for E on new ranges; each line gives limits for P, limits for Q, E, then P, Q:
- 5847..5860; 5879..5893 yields 1.93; 9.9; 8.6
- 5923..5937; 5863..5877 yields 1.98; 9.7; 9.8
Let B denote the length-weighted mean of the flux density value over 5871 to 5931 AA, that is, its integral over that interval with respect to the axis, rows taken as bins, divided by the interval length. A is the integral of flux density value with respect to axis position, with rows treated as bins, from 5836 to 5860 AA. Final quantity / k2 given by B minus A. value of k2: -233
